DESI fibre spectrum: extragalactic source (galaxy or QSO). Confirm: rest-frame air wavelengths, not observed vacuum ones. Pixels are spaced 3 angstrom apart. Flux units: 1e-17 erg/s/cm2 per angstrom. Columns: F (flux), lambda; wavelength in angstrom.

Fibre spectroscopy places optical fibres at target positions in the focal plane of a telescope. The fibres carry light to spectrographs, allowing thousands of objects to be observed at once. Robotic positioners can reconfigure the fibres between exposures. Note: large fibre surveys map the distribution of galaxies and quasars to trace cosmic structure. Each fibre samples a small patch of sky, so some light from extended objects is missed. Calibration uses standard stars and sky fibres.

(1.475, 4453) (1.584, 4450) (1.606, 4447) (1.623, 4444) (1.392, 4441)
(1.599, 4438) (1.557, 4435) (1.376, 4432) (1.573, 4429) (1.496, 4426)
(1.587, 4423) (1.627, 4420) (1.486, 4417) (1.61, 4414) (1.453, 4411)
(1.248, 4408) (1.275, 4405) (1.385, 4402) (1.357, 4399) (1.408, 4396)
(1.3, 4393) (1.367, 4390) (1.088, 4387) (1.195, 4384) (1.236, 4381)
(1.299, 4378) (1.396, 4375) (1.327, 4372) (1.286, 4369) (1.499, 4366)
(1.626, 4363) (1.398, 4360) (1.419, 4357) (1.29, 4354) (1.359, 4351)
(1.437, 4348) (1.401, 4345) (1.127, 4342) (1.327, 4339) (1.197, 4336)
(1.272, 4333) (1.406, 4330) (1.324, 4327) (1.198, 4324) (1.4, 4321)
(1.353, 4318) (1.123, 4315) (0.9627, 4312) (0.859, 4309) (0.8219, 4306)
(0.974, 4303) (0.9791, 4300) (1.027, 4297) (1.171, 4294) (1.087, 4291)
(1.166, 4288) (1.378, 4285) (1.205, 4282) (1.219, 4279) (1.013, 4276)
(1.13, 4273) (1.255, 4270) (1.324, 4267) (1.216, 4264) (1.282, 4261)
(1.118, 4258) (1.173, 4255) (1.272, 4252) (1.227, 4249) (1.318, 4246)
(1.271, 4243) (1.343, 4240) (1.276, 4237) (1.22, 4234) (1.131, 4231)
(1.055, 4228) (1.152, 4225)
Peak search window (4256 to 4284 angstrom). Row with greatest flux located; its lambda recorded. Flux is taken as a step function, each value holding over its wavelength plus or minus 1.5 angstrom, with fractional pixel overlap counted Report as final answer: 4267 angstrom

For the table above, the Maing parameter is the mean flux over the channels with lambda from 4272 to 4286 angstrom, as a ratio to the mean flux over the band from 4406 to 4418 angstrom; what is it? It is 0.82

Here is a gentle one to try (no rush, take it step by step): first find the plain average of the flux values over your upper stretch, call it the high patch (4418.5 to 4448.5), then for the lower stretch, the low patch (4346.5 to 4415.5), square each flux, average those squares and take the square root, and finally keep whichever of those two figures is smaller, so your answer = 1.36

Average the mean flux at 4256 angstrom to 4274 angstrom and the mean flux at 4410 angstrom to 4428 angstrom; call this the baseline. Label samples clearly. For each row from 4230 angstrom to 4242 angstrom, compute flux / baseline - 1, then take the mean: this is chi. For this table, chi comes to -0.10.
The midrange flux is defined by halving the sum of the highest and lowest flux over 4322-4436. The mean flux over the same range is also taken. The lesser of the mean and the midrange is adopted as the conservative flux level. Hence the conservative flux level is 1.4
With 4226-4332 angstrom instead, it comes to 1.1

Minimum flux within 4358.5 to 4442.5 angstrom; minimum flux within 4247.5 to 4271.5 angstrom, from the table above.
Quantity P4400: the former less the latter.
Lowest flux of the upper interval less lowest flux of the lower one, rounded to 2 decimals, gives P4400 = -0.03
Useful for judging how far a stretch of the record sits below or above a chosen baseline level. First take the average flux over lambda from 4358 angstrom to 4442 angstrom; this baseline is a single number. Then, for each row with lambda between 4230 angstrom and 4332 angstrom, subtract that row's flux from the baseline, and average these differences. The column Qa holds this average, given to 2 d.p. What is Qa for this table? 0.23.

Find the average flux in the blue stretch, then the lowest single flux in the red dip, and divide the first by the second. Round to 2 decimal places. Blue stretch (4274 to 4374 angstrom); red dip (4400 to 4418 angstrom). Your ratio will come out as 0.99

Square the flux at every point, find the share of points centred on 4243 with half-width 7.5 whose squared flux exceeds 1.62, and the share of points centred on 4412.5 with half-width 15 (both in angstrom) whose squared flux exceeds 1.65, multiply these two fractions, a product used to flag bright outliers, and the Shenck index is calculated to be 0.480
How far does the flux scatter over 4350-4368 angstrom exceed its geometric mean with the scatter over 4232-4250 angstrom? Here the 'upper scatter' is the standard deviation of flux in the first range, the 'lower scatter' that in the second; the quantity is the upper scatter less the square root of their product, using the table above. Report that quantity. 0.04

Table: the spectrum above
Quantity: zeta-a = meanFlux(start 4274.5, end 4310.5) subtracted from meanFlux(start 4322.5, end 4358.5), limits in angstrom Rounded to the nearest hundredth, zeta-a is 0.24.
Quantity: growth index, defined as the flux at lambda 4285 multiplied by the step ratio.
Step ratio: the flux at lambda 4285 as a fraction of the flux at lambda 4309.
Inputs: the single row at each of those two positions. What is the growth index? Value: 2.21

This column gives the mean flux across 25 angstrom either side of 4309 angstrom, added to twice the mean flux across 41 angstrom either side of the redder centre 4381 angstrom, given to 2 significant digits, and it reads 3.9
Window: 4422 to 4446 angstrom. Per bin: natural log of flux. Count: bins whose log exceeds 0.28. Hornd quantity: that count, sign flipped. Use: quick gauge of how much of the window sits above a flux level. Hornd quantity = -8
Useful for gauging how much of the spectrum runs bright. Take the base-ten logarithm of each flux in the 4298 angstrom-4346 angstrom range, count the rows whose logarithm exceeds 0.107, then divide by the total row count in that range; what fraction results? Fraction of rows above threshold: 0.4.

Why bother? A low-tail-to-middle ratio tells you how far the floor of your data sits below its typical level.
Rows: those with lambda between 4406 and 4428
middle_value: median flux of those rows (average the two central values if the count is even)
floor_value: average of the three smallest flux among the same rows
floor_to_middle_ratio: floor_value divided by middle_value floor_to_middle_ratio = 0.933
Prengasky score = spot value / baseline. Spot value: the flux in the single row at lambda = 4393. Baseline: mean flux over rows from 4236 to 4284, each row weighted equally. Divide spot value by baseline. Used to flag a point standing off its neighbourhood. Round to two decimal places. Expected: 1.06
